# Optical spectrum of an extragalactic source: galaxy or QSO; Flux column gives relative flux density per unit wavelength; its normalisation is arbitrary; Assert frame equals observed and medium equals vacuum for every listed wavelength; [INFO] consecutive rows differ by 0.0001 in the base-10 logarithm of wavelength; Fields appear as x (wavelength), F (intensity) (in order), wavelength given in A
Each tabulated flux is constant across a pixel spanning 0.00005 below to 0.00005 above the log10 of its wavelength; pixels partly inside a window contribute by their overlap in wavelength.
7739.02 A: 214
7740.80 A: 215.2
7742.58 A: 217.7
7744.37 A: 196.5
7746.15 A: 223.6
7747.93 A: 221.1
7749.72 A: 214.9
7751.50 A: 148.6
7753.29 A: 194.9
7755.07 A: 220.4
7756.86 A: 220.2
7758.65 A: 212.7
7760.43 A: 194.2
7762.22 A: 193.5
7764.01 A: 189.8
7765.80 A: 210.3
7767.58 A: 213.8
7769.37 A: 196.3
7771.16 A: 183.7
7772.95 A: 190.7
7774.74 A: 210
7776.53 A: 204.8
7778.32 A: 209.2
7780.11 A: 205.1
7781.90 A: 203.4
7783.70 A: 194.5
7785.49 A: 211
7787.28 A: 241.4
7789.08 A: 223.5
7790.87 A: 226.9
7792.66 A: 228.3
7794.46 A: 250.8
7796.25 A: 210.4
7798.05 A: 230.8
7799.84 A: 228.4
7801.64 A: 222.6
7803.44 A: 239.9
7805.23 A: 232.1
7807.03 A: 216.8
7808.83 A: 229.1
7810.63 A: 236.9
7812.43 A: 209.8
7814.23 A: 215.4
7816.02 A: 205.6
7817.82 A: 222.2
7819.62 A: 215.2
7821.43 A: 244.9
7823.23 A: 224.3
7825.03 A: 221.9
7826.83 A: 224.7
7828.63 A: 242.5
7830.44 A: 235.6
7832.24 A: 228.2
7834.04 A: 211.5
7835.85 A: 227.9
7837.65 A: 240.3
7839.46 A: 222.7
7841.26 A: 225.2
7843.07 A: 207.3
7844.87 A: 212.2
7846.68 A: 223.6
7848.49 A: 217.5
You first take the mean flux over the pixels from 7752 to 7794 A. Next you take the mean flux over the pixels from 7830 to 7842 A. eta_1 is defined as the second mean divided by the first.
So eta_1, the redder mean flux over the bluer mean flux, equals 1.094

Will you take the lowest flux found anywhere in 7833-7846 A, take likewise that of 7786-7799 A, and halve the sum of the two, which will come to 209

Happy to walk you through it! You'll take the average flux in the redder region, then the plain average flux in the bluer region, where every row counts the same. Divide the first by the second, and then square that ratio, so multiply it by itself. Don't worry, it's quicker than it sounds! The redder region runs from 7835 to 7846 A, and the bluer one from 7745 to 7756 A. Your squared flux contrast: 1.19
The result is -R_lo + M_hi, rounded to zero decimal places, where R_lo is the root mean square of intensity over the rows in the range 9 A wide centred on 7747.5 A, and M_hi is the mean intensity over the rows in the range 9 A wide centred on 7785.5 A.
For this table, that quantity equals 12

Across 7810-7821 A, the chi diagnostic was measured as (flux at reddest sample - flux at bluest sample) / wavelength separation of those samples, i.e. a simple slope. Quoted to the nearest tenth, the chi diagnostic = -2.4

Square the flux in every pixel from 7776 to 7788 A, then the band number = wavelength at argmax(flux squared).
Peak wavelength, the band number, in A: 7787.28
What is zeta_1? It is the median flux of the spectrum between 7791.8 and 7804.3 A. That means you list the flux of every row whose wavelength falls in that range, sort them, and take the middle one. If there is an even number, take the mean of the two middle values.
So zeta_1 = 228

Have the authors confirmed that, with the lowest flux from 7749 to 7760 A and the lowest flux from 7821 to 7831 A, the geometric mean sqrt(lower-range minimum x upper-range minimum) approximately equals 182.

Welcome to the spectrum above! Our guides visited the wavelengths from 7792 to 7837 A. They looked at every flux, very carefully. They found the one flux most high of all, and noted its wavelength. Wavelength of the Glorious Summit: 7794.46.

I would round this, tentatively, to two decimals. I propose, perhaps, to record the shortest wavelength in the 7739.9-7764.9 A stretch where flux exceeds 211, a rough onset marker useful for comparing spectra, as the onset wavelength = 7740.80 A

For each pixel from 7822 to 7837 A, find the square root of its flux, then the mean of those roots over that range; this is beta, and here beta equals 15.1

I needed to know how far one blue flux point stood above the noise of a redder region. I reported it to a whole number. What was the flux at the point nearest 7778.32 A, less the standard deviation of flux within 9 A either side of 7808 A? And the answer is 198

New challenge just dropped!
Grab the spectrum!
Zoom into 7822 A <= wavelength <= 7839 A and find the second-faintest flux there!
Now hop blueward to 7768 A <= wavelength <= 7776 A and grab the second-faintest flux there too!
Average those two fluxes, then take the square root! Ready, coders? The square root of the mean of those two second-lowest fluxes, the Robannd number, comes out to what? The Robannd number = 14.4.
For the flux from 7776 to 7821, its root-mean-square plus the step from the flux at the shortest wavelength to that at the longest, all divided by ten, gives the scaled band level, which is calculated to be 23.1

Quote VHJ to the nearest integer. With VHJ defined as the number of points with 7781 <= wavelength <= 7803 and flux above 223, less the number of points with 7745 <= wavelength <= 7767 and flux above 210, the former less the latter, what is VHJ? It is 0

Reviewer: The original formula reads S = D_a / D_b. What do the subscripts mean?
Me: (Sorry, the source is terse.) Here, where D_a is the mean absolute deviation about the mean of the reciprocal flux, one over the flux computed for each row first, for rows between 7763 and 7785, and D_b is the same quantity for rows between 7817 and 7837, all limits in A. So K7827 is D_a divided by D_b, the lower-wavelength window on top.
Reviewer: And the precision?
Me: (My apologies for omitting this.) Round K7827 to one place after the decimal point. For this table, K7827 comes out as 1.4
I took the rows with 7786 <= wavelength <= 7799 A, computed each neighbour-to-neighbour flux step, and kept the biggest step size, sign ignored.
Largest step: 40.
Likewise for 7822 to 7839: 18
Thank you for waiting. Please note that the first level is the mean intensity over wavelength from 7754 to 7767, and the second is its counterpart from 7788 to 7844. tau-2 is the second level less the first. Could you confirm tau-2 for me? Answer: 20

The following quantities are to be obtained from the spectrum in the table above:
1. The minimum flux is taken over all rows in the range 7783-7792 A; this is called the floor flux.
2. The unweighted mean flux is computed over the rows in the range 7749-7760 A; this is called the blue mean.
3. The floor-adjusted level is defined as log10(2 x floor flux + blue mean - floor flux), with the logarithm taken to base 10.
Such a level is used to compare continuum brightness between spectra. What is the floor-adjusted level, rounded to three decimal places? 2.598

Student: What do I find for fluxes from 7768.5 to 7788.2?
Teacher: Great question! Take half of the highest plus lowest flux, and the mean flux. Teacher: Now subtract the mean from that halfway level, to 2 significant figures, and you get 8.0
